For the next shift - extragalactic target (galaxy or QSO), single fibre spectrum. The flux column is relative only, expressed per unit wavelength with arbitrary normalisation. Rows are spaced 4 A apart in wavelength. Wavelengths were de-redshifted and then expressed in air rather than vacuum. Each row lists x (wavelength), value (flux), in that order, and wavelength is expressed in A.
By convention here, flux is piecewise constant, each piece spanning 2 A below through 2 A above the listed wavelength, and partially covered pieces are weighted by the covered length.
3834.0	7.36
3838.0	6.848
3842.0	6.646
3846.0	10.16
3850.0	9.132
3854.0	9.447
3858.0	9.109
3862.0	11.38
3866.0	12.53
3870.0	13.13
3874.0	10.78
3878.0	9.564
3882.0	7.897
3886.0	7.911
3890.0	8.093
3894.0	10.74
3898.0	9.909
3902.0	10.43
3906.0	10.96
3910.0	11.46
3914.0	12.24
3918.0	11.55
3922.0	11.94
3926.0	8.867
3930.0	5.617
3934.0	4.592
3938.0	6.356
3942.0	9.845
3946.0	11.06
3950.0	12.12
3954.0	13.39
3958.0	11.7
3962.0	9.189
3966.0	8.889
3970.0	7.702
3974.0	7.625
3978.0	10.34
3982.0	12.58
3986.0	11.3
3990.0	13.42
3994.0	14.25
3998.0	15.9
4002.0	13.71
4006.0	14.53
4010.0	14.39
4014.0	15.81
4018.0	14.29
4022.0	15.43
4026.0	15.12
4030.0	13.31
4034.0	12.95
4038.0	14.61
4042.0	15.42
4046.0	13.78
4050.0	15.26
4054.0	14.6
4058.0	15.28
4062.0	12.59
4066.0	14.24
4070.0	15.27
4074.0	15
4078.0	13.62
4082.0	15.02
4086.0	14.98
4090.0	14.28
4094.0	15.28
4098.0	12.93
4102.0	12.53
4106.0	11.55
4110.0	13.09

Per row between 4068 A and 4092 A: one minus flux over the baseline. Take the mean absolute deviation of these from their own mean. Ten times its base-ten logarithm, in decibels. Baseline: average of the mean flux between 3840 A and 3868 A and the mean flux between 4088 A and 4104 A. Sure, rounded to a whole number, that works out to -14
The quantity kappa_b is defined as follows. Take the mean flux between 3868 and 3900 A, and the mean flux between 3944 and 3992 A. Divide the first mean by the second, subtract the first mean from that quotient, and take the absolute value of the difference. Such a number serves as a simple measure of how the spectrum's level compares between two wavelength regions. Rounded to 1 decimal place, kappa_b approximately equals 8.8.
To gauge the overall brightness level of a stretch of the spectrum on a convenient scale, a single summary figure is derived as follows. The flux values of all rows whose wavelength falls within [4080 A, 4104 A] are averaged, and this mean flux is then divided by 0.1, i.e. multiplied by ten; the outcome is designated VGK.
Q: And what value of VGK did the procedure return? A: 142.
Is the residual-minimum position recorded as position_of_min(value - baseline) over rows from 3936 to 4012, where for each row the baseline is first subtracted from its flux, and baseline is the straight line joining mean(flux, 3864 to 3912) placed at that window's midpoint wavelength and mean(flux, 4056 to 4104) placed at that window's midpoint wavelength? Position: 3938.0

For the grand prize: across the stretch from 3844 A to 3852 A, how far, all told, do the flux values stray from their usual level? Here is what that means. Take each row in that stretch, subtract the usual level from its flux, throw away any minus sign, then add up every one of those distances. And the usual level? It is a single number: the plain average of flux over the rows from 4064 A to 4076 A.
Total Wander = 10.4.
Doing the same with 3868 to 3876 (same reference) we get 5.8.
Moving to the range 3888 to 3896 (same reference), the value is 10.8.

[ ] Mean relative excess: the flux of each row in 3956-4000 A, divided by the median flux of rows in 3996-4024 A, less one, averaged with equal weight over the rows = -0.23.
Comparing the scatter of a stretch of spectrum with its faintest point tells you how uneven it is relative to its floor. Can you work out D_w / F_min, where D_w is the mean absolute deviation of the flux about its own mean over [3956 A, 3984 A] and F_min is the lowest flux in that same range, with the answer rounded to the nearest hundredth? 0.20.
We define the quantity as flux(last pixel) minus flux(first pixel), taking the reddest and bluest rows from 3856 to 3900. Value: 0.80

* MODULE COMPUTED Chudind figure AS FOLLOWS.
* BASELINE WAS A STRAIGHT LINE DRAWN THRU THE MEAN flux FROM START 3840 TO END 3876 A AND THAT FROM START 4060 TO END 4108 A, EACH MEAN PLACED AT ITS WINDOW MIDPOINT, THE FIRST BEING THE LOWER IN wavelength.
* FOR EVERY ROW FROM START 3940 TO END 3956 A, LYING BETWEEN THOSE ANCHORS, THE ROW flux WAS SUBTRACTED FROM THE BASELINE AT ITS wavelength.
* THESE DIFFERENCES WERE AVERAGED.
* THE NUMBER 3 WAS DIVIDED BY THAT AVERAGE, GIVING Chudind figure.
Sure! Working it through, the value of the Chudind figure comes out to 24.9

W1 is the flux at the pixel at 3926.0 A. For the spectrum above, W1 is 8.867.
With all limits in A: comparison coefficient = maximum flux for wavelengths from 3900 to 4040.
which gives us 15.9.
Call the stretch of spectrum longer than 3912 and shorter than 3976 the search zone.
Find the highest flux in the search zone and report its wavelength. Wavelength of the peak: 3954.0 A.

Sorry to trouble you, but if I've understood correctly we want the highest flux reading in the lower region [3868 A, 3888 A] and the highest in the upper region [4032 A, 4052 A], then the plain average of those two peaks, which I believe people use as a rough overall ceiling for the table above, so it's 14.3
